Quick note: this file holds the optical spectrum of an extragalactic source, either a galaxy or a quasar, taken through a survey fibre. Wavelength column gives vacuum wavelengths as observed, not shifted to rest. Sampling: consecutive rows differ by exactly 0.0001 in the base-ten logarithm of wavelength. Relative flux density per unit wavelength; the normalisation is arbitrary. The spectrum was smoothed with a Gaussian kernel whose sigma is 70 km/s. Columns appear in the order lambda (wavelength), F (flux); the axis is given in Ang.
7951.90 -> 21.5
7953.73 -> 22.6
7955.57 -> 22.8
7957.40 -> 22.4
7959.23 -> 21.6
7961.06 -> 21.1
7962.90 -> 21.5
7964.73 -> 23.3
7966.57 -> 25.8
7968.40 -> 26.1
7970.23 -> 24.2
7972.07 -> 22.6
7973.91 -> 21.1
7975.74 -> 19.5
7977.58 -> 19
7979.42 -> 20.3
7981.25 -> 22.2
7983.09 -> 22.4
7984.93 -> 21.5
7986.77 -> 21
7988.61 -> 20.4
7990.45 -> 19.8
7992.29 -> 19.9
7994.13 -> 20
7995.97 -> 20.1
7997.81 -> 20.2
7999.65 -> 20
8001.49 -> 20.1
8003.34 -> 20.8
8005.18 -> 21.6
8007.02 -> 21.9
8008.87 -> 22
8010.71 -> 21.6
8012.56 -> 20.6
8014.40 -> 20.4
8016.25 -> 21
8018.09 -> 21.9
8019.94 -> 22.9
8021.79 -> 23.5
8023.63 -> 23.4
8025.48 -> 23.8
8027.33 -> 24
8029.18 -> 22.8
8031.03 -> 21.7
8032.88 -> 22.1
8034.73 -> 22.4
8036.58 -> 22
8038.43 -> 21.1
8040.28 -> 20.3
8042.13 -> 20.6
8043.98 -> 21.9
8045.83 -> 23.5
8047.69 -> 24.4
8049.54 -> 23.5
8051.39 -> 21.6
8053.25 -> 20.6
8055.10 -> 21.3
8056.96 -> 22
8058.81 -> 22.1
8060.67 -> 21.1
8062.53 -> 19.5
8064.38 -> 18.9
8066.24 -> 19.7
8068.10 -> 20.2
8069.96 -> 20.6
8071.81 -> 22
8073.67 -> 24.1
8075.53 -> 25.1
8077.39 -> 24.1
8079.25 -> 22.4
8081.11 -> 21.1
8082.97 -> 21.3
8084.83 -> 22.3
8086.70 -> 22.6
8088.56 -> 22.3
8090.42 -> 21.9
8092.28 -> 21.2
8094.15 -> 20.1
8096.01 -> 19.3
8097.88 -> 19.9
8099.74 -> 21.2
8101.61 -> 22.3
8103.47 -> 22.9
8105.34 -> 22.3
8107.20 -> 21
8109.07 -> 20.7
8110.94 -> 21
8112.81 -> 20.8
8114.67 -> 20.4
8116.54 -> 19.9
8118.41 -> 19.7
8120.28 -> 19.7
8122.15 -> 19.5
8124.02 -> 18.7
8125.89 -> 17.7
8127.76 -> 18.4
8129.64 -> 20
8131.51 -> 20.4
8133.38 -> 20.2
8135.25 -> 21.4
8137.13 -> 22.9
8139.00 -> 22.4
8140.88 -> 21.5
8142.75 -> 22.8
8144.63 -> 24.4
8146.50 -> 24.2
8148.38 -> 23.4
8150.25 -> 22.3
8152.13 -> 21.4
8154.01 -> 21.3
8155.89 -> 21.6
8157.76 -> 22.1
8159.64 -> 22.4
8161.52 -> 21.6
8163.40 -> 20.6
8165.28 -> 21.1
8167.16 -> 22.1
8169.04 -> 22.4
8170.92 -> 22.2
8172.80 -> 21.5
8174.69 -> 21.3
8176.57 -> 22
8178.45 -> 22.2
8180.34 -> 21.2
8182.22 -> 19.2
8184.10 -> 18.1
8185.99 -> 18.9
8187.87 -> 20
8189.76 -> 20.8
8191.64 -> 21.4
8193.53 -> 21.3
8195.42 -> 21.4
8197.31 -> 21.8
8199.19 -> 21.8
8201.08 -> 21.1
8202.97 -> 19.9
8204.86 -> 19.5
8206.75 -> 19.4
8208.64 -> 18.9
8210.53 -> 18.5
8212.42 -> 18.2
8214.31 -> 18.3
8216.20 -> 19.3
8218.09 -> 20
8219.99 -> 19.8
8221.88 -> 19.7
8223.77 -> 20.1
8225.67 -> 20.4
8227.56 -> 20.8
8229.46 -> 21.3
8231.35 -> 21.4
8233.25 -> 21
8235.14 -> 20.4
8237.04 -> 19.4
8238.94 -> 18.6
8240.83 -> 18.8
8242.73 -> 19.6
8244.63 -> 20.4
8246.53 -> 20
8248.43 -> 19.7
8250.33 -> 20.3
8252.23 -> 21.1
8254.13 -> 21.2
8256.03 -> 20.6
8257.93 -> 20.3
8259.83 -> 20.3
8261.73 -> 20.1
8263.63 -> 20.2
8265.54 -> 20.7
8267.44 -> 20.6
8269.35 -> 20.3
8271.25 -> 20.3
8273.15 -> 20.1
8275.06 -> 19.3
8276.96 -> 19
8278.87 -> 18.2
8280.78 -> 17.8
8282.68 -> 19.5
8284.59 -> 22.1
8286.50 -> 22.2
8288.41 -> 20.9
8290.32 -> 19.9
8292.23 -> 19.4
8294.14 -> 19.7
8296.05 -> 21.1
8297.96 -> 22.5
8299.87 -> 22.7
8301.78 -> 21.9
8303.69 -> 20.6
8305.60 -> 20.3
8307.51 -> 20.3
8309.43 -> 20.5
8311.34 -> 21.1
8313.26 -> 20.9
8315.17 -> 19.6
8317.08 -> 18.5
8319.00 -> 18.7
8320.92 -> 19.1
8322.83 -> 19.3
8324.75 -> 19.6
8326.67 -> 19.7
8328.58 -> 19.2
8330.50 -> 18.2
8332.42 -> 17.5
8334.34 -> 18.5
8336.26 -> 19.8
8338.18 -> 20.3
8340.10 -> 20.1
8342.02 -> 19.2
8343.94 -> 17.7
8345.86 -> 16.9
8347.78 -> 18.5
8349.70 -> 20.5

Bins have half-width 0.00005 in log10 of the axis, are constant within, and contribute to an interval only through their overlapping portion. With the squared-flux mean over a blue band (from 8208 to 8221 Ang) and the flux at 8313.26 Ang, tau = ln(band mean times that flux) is 8.93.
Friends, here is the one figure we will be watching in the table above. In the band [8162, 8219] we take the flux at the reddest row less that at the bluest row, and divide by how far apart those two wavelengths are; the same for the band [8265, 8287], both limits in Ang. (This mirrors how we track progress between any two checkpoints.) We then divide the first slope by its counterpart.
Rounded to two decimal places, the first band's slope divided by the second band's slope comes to -0.15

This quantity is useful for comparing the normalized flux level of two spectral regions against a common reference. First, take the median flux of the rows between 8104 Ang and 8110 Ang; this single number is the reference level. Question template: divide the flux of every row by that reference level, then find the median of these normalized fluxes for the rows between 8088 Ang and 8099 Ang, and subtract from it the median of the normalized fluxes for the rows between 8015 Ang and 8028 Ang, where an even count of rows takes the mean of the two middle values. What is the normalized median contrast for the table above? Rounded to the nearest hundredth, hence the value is -0.13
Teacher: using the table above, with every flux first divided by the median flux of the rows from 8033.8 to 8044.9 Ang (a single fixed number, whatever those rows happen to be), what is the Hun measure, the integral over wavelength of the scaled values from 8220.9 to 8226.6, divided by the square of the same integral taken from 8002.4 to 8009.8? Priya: 0.10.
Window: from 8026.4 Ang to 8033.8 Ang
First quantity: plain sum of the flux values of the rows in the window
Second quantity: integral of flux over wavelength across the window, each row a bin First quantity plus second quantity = 258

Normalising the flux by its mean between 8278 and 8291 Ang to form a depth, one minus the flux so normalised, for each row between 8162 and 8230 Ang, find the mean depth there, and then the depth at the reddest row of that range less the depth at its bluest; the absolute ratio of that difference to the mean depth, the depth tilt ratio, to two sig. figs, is 1.9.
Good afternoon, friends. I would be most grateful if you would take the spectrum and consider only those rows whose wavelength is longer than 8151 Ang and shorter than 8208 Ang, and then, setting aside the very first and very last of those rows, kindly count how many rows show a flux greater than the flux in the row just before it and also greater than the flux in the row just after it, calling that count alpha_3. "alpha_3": 4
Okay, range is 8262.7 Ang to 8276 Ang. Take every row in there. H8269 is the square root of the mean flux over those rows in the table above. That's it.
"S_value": 4.50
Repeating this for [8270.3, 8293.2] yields 4.46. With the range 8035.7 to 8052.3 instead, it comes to 4.70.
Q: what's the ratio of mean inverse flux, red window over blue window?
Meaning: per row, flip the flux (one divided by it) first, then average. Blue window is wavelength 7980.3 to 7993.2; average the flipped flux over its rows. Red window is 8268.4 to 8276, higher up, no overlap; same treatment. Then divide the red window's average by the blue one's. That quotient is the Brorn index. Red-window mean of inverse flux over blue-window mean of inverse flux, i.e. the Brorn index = 1.05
